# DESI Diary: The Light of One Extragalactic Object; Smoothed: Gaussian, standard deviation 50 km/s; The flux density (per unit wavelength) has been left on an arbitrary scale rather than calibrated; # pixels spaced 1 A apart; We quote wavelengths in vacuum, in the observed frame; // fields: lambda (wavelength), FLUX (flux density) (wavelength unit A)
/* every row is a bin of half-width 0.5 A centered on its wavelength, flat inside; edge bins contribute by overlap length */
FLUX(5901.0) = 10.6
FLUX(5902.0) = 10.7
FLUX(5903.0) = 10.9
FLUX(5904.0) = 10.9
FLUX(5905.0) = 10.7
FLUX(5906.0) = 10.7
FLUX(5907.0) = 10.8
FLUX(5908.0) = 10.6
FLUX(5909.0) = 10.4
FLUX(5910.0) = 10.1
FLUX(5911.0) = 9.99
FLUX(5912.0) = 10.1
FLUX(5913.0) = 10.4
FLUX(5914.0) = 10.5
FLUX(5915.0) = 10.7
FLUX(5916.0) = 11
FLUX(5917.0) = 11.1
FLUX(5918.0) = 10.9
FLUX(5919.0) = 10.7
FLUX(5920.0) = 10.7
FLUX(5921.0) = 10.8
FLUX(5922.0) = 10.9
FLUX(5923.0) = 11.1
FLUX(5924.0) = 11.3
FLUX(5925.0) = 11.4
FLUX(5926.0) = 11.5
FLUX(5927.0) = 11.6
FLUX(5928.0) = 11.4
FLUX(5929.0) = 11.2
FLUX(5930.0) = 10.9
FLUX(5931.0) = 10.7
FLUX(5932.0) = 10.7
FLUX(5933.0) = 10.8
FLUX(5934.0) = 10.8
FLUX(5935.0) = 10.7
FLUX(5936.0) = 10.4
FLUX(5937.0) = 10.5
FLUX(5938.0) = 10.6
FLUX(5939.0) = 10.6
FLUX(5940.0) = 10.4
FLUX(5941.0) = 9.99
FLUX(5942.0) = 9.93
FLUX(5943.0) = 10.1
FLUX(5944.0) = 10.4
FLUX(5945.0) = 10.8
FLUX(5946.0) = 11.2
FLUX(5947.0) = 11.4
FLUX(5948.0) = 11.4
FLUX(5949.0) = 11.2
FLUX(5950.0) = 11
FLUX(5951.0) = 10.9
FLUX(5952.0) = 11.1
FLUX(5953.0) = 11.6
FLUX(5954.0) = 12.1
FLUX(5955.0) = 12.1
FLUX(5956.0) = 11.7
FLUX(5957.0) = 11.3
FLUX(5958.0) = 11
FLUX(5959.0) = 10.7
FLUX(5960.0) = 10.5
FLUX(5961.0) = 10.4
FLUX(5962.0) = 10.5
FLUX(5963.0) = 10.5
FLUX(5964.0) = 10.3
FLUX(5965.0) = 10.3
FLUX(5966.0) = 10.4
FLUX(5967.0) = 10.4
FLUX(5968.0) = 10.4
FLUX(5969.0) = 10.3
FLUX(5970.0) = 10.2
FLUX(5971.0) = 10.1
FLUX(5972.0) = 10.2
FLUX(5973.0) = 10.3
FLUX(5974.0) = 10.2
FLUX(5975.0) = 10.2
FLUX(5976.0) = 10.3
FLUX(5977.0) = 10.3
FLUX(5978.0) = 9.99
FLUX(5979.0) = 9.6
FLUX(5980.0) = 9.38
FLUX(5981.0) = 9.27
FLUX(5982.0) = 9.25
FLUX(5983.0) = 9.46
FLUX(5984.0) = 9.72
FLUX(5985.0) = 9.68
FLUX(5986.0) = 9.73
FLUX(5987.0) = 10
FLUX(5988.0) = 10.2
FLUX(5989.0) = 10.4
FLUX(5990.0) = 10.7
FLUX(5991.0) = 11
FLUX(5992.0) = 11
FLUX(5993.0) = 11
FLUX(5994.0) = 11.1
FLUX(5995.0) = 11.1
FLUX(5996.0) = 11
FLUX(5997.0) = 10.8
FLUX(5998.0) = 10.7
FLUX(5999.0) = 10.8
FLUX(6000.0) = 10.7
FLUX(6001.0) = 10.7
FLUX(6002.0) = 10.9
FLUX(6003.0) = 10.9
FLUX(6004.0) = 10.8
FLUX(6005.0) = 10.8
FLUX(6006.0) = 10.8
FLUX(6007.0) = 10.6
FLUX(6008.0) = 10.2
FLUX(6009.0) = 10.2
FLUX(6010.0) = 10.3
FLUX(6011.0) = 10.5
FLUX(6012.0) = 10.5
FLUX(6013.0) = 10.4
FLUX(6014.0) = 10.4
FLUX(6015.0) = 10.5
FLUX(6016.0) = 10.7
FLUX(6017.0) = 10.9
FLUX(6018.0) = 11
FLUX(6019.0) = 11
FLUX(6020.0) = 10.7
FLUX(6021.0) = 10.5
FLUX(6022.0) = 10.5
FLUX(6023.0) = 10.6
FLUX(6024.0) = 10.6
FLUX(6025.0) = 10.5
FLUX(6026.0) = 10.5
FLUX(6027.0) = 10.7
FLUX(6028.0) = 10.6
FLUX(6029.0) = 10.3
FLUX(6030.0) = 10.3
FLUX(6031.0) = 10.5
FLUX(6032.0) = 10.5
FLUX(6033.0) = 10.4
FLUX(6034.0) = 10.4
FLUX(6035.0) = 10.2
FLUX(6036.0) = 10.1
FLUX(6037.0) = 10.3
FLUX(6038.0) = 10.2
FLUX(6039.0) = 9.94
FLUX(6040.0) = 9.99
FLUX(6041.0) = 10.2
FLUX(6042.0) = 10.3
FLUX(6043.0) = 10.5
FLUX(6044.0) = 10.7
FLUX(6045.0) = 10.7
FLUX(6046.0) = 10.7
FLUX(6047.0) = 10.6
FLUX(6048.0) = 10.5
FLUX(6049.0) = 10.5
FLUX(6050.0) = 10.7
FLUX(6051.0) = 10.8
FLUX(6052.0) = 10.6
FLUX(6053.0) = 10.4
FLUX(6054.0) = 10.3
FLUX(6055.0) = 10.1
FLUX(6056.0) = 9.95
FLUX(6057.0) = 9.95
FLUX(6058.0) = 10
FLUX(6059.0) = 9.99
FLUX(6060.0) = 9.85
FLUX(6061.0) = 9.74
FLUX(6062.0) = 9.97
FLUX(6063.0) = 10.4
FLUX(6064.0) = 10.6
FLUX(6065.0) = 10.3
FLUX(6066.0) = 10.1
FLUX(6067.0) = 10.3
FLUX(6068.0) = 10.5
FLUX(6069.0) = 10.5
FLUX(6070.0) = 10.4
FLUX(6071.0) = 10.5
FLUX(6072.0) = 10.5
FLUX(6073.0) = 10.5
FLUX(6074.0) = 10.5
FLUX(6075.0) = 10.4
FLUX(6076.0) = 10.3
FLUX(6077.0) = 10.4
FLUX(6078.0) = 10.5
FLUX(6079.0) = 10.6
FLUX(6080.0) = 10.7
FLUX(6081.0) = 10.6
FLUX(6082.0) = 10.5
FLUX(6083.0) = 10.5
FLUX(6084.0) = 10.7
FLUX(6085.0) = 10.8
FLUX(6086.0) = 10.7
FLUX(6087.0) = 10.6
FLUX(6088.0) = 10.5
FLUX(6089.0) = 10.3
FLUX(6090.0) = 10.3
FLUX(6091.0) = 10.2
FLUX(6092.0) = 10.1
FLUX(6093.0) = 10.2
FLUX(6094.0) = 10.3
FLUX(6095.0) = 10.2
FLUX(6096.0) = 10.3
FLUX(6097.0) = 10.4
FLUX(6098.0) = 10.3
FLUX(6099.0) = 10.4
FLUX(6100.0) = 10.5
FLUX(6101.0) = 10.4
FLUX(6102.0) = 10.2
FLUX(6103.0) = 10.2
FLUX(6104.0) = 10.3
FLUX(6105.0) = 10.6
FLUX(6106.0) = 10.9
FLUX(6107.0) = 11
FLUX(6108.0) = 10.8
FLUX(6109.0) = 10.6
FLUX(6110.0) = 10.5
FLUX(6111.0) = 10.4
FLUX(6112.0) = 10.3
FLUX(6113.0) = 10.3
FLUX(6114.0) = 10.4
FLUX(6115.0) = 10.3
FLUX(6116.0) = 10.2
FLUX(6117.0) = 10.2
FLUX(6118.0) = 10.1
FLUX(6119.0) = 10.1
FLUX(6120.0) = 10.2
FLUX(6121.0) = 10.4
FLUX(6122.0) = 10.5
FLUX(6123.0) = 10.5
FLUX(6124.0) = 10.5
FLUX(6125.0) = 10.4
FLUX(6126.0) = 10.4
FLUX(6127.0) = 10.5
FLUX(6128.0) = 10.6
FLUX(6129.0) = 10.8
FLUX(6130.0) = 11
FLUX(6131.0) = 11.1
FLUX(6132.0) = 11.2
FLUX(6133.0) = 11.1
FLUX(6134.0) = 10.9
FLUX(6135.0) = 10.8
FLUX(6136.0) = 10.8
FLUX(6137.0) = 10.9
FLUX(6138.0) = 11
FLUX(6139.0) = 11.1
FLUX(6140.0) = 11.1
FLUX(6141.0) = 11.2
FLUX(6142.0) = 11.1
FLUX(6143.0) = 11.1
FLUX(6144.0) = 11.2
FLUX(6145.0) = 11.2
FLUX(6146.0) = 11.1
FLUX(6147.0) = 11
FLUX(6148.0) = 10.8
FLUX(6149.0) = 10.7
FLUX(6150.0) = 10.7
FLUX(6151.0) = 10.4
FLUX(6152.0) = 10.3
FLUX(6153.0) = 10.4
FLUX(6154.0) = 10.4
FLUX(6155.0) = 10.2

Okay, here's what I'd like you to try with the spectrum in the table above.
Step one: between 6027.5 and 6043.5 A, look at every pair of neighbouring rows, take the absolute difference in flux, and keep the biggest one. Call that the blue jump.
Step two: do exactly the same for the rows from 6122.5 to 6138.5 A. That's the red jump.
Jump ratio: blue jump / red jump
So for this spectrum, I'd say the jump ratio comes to 1.5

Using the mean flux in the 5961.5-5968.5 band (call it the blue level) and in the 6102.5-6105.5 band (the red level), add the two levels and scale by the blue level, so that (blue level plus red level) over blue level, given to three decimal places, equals 1.997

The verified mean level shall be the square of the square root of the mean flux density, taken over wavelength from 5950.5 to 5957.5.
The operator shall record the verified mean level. 11.5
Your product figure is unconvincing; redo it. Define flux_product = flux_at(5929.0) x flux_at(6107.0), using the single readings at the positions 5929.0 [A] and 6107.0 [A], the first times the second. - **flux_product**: 123.2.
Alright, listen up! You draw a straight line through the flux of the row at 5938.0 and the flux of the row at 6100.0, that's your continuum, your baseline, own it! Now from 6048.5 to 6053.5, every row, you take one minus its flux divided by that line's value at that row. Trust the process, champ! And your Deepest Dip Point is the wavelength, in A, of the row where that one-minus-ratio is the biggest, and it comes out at 6053.0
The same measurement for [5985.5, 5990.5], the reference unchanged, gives 5986.0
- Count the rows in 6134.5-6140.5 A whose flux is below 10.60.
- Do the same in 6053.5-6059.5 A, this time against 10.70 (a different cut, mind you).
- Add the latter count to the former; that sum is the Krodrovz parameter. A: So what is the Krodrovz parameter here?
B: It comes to 6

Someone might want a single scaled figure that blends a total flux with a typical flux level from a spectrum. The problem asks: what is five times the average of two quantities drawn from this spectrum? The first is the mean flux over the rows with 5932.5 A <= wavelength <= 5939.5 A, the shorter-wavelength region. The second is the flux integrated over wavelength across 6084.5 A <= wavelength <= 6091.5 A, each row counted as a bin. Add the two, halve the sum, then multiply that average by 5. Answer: 210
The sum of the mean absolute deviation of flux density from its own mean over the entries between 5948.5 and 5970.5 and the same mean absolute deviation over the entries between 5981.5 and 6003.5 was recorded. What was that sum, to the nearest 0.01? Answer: 0.99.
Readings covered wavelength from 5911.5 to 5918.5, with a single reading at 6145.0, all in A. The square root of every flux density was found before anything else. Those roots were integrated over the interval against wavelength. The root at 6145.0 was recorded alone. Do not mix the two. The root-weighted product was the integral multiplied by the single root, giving 77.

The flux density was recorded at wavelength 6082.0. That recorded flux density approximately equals 10.5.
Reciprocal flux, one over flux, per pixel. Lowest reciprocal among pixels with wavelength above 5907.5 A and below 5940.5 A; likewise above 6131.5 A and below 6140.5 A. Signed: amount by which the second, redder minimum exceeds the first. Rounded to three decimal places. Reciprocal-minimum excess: 0.003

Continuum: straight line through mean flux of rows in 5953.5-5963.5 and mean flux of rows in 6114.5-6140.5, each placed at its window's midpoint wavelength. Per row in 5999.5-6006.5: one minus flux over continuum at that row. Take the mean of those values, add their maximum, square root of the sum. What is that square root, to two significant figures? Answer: 0.20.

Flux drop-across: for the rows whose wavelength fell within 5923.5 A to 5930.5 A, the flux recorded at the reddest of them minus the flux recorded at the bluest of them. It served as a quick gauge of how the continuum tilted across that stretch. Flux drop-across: -0.4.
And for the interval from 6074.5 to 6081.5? 0.2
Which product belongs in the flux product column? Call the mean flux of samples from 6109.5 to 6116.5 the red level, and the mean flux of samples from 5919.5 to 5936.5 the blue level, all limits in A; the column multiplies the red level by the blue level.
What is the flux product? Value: 114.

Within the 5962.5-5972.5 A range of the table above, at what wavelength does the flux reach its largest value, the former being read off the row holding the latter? 5963.0 A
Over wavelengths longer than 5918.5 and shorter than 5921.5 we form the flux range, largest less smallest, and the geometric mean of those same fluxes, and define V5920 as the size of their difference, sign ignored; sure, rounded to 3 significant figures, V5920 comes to 10.6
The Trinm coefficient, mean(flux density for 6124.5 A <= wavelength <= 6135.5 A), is 10.8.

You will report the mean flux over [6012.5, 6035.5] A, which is 10.6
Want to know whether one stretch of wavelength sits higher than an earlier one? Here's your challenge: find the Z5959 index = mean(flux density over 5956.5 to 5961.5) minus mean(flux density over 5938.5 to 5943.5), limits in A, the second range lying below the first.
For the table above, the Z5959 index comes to 0.6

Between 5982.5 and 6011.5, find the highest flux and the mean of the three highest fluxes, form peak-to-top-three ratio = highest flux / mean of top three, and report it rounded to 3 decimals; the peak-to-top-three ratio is 1.003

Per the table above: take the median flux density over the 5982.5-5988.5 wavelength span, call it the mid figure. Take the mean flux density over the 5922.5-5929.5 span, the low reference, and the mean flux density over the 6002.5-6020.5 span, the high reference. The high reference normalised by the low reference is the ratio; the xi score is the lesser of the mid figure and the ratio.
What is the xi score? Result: 0.94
